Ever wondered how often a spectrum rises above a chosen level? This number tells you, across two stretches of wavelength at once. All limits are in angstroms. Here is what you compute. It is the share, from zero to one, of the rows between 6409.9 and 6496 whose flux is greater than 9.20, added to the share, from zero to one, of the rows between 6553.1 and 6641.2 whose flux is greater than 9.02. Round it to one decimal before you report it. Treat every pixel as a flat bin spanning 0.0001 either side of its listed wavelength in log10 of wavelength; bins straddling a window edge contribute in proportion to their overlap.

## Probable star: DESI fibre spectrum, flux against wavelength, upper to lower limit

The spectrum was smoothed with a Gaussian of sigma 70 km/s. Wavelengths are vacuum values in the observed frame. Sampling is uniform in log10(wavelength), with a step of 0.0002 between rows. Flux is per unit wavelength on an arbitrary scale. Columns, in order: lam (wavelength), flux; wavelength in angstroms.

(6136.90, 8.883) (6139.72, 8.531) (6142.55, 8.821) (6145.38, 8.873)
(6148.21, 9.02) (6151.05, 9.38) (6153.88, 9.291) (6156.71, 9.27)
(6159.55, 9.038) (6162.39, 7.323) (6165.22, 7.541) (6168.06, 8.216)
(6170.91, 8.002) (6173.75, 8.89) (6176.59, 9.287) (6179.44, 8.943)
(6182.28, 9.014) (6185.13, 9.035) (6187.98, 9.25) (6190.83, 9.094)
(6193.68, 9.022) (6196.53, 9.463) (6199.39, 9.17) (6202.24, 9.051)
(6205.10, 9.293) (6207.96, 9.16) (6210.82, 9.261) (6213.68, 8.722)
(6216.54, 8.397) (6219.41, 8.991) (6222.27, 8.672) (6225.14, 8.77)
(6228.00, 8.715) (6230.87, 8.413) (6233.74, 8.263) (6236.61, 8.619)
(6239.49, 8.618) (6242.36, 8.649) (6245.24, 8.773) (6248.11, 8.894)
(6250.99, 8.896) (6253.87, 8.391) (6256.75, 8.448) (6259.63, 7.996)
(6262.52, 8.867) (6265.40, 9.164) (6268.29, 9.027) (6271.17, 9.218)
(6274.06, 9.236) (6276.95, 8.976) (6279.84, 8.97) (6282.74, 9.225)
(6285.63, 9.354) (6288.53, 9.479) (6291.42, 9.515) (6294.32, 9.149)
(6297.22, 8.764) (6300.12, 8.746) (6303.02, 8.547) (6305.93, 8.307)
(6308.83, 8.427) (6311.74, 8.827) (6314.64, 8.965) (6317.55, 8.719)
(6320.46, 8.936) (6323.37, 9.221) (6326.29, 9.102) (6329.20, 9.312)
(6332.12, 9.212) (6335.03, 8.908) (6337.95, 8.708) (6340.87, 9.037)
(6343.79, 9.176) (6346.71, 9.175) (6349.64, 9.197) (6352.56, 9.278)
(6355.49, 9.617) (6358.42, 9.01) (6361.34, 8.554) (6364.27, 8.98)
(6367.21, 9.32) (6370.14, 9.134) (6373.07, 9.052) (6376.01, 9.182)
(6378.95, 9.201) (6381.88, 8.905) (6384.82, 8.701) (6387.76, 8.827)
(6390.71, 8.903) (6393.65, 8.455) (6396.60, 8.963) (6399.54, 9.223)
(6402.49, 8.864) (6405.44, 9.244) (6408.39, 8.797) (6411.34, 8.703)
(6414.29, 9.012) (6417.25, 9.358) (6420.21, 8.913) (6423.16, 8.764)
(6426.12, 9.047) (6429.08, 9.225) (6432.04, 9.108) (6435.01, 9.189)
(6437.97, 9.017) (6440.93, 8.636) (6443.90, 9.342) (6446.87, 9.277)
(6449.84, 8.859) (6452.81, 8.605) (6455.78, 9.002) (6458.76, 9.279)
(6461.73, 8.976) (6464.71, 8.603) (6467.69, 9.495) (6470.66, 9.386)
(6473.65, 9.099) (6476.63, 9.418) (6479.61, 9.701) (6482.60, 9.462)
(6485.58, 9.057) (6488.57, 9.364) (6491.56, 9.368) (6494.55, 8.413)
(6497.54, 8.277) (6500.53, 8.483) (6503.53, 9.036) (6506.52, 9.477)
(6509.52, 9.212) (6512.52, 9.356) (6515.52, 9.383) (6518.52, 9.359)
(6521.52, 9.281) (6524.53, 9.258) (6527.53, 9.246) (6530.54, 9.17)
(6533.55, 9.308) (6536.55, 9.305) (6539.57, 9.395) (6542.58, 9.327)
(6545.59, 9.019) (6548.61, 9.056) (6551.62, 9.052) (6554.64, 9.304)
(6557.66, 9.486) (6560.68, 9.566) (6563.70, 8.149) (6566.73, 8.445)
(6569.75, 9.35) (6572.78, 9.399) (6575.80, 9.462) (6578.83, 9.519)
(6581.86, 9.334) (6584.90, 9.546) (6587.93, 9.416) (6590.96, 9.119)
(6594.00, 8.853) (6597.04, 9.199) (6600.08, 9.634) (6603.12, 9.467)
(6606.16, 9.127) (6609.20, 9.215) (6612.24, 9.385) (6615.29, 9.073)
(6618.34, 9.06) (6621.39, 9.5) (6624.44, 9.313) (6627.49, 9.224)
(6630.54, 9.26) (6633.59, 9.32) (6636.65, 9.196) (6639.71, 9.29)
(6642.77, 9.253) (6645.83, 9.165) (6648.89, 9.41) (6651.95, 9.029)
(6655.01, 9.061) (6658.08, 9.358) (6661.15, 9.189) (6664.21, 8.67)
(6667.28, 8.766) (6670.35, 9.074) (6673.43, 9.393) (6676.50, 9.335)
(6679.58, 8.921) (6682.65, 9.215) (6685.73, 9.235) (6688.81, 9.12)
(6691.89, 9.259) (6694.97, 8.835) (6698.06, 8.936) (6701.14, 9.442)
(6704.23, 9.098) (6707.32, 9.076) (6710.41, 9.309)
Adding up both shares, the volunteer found 1.3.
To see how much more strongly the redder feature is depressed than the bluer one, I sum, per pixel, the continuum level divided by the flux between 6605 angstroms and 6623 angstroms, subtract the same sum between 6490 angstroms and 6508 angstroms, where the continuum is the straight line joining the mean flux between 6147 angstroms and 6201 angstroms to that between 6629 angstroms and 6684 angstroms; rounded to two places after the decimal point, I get -0.22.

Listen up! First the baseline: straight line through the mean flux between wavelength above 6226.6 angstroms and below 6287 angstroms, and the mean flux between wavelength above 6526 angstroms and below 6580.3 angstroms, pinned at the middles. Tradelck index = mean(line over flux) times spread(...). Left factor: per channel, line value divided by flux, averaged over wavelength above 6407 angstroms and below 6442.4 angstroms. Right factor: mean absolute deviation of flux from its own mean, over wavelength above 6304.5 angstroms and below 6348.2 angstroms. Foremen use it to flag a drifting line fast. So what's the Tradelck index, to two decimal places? 0.23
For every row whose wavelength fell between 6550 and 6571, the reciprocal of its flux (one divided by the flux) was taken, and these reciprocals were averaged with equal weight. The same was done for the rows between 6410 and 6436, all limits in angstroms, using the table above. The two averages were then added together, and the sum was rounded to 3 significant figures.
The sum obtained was 0.222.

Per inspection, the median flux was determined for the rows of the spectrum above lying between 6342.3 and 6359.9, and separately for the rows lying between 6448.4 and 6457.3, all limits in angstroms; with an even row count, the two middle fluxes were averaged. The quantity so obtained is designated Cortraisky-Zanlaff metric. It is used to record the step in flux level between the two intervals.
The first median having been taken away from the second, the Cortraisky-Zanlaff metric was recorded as -0.33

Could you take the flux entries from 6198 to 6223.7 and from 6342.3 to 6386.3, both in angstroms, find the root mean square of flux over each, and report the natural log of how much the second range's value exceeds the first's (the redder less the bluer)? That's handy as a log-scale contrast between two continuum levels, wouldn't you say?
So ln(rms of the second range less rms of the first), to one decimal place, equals -2.0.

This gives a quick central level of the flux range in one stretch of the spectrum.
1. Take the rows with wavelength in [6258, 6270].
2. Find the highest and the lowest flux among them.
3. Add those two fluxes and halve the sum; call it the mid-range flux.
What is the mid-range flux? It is 8.58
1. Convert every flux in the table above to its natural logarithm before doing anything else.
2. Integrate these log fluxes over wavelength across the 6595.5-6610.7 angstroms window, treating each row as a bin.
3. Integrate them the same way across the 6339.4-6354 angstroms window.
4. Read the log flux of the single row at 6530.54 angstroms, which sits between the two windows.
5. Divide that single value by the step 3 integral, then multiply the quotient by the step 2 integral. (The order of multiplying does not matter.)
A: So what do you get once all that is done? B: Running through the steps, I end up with 2.32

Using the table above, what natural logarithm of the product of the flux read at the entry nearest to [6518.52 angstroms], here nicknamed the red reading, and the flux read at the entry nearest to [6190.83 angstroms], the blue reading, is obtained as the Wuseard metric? 4.44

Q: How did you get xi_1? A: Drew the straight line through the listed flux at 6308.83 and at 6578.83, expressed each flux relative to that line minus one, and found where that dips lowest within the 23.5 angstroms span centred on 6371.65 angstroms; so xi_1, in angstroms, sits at 6361.34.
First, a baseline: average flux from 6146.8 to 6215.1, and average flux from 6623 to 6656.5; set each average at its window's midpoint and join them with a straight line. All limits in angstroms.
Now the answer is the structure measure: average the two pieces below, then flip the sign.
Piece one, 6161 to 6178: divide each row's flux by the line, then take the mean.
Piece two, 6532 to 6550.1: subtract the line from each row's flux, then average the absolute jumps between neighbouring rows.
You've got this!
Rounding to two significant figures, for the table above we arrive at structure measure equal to -0.51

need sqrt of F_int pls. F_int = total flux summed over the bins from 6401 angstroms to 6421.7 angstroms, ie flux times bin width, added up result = 13.6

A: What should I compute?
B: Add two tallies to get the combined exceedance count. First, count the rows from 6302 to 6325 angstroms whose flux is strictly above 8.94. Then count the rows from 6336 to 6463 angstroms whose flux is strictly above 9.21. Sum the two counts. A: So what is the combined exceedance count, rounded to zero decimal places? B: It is 12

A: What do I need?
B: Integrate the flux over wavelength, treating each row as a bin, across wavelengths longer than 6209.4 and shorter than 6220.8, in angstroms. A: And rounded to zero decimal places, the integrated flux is 101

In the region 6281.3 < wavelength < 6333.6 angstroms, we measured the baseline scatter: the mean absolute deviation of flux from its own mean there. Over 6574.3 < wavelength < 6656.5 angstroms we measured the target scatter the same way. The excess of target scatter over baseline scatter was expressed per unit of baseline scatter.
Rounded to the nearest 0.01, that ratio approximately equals -0.50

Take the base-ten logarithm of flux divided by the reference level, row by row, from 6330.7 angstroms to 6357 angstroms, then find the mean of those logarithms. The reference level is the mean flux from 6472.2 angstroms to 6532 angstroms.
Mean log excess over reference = -0.0014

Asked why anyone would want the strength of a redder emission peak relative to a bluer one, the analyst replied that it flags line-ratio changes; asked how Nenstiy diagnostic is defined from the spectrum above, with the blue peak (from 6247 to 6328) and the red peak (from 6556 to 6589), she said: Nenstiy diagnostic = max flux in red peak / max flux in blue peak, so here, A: 1.005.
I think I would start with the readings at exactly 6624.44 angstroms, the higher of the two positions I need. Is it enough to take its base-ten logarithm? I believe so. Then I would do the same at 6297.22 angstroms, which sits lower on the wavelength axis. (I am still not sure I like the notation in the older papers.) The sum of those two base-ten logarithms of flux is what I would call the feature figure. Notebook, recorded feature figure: 1.91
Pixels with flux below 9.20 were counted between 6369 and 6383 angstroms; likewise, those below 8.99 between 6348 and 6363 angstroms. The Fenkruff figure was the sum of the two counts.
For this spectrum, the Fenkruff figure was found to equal 5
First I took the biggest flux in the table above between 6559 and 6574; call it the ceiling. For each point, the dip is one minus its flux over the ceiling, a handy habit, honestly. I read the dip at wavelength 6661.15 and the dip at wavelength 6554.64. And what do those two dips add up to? 0.067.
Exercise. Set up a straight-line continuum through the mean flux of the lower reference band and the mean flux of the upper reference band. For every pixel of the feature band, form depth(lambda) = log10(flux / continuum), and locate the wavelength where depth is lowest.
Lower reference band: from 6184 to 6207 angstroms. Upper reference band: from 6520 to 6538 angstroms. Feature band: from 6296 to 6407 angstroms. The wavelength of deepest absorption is 6305.93 angstroms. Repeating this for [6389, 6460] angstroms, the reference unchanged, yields 6393.65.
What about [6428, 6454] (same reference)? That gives 6452.81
